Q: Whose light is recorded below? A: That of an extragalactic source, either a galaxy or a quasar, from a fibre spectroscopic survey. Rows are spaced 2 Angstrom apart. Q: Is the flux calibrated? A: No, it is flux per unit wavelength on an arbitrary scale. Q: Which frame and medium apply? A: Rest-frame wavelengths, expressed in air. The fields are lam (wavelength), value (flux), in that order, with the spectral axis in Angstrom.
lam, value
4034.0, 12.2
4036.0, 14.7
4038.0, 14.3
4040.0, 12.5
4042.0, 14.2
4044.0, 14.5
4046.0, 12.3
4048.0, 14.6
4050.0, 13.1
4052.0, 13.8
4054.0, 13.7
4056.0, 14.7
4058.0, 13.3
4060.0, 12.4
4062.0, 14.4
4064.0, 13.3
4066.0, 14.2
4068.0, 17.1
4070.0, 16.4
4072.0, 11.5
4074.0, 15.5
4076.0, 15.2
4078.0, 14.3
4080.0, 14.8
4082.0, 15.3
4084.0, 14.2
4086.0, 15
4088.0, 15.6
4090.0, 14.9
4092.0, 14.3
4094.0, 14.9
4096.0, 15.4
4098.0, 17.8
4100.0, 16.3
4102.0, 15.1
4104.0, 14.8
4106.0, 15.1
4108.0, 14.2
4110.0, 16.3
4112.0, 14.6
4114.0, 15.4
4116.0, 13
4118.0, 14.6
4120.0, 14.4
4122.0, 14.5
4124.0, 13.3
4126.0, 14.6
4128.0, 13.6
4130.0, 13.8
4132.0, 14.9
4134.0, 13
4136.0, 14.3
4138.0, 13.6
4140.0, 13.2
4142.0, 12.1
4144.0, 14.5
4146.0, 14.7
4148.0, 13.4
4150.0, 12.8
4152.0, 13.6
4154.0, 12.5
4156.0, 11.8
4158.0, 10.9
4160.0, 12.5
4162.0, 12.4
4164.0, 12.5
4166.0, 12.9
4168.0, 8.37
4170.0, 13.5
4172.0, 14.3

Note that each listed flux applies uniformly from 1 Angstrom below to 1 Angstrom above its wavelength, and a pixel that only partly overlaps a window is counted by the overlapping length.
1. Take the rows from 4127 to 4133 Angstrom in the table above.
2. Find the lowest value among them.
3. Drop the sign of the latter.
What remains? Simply 13.6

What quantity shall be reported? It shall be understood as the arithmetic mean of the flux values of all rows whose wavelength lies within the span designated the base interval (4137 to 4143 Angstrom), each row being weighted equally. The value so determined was 13.0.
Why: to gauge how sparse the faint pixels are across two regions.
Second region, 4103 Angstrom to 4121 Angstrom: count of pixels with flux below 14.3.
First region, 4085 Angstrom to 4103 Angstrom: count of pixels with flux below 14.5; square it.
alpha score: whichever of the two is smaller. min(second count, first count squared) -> 1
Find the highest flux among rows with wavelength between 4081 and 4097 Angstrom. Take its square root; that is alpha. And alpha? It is 3.95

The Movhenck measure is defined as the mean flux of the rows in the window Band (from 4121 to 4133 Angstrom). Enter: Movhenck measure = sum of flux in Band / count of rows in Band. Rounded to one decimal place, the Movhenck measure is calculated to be 14.1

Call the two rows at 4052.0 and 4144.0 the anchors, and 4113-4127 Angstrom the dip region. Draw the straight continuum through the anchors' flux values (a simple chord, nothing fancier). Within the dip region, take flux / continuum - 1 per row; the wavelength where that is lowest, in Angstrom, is 4116.0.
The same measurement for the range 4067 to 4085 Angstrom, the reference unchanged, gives 4072.0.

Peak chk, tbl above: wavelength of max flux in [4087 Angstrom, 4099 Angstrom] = 4098.0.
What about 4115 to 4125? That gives 4118.0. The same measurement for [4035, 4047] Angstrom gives 4036.0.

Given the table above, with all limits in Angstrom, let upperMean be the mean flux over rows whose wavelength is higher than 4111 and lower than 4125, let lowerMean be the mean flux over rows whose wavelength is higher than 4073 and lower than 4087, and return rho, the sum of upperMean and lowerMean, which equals 29.2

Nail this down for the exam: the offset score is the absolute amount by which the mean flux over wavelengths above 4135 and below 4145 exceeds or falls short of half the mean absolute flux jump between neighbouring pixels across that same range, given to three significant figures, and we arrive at 13.0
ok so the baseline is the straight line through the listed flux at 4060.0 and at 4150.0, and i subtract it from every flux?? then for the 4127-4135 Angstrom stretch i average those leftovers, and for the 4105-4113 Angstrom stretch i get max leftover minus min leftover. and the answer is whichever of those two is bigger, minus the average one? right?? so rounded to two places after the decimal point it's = 0.98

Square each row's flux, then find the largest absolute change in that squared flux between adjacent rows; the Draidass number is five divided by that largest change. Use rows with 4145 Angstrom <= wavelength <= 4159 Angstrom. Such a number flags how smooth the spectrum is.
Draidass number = 0.14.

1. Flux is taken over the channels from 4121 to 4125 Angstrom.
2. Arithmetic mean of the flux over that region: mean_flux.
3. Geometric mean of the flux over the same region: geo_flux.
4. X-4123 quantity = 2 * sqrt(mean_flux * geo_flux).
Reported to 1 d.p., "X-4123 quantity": 27.8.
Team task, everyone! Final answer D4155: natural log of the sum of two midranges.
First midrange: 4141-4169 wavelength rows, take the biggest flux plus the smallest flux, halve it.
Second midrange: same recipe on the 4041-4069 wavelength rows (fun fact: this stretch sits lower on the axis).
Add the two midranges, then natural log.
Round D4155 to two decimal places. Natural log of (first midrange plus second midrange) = 3.27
